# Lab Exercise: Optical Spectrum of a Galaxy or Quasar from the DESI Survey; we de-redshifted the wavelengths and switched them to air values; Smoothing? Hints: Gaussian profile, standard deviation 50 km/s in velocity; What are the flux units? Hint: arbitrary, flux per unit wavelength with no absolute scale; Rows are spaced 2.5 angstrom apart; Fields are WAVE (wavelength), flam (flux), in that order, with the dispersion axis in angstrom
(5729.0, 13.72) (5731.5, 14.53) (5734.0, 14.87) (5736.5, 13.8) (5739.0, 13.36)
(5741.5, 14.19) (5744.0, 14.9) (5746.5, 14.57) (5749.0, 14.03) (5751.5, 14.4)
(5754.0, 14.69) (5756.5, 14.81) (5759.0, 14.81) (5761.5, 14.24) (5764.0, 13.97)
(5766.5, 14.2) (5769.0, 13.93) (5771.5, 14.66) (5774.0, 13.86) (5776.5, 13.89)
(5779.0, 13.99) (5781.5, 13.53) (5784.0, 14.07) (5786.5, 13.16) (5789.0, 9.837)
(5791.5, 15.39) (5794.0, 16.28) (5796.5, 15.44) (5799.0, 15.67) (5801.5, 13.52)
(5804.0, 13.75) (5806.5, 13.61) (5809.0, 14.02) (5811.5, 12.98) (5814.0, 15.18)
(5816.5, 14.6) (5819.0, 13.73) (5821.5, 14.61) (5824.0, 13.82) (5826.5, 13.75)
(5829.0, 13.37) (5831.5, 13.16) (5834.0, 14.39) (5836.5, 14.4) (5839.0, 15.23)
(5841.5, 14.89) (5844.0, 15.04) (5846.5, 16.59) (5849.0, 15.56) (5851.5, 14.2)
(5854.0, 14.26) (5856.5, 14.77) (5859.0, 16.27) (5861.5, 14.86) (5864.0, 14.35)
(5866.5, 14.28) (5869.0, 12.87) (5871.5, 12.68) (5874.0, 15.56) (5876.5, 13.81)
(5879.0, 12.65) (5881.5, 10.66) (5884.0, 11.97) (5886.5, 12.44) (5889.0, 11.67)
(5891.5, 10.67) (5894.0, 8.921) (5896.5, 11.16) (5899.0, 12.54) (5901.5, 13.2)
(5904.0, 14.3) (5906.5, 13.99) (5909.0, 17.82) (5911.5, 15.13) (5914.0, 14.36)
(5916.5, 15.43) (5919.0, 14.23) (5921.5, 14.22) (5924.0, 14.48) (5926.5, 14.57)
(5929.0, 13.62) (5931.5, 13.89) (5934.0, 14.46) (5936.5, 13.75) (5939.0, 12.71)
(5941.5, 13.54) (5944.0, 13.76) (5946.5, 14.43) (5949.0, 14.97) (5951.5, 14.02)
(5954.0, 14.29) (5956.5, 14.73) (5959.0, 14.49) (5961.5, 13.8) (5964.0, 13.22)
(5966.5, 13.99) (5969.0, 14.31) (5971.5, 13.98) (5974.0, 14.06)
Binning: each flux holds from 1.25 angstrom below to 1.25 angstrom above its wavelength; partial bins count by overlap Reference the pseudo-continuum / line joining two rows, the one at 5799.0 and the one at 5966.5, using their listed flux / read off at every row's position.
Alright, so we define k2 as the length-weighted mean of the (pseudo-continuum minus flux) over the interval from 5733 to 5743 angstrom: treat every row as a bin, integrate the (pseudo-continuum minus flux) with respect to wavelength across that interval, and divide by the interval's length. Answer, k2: 2.2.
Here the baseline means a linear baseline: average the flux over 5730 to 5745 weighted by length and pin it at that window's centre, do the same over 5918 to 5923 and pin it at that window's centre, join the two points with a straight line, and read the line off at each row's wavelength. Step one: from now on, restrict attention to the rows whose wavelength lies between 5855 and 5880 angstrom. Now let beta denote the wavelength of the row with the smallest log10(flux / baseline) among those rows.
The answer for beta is 5879.0 angstrom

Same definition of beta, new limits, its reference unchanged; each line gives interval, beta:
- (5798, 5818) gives 5811.5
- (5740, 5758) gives 5749.0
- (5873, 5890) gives 5881.5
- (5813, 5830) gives 5829.0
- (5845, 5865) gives 5851.5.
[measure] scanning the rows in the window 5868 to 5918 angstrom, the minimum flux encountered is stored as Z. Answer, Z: 8.921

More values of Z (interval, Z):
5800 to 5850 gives 12.98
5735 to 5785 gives 13.36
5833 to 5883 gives 10.66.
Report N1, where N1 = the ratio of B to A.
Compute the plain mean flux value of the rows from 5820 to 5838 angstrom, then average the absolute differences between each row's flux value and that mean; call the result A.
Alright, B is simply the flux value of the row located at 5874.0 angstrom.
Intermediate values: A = 0.46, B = 15.56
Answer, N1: 34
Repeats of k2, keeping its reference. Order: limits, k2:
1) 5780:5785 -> 2.0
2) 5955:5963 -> -0.2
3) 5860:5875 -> 0.9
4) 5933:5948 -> 0.5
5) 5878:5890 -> 3.0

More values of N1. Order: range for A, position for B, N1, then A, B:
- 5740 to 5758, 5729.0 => 52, 0.26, 13.72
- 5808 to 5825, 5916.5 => 27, 0.57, 15.43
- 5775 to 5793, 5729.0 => 13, 1.09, 13.72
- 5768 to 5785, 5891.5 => 50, 0.21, 10.67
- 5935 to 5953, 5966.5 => 28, 0.51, 13.99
